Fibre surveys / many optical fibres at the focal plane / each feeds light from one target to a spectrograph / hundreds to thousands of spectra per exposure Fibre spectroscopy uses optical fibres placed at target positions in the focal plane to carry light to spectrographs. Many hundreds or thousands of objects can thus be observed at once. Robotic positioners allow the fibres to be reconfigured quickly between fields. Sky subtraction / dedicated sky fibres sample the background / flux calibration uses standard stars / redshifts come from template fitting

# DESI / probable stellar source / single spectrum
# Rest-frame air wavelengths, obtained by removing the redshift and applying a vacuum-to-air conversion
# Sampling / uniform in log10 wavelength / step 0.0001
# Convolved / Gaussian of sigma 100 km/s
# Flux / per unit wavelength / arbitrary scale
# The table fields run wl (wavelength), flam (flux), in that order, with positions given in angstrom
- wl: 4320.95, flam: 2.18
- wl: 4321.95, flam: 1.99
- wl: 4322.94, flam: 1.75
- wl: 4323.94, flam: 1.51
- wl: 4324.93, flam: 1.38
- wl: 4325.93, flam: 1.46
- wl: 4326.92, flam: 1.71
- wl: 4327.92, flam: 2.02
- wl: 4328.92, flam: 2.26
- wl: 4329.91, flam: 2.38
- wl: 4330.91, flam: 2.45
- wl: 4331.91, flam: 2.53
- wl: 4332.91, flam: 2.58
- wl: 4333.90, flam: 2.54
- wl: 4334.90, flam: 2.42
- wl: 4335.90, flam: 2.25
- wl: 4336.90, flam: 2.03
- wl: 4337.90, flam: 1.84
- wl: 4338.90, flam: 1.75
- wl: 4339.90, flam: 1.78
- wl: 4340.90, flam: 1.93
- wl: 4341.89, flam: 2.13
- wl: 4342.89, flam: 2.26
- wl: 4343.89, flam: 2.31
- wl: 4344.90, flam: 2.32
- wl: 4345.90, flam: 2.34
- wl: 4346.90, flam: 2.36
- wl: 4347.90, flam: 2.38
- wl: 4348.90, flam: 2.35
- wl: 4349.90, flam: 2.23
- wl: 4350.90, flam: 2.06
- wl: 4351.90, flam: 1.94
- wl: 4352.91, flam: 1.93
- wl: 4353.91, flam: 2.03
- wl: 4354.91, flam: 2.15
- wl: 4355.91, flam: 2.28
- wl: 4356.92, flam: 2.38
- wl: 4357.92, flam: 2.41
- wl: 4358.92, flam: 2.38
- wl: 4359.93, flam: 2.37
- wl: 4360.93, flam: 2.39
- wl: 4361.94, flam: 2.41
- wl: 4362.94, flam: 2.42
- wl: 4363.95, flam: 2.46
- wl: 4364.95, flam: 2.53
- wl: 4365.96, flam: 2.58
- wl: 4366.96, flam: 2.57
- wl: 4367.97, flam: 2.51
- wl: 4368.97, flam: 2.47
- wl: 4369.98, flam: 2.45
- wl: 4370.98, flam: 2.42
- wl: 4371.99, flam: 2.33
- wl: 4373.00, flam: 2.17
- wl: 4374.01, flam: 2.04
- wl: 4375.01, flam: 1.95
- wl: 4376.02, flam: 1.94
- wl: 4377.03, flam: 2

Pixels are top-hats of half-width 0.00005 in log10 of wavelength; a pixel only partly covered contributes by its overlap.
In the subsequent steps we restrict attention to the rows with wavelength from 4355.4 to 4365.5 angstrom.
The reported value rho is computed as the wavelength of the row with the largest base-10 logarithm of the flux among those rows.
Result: 4364.95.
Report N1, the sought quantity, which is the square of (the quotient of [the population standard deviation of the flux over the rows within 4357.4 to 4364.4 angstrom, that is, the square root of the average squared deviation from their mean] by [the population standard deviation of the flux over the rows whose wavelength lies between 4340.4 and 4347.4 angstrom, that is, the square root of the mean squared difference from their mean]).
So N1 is 0.0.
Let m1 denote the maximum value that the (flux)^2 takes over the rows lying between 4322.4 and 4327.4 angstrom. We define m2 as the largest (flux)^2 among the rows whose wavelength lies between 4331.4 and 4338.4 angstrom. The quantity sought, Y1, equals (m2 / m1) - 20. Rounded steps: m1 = 3.1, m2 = 6.7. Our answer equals -17.8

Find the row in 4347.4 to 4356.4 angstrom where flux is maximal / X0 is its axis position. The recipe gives 4347.90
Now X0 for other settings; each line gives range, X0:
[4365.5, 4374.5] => 4365.96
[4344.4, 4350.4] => 4347.90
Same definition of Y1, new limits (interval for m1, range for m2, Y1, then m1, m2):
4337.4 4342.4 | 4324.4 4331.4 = -18.7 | 4.5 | 6.0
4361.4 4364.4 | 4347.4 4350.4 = -19.1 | 6.1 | 5.7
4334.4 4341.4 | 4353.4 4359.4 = -19.0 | 5.9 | 5.8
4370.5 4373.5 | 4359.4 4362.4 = -19.0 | 5.9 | 5.8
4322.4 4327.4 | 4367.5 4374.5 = -17.9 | 3.1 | 6.3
